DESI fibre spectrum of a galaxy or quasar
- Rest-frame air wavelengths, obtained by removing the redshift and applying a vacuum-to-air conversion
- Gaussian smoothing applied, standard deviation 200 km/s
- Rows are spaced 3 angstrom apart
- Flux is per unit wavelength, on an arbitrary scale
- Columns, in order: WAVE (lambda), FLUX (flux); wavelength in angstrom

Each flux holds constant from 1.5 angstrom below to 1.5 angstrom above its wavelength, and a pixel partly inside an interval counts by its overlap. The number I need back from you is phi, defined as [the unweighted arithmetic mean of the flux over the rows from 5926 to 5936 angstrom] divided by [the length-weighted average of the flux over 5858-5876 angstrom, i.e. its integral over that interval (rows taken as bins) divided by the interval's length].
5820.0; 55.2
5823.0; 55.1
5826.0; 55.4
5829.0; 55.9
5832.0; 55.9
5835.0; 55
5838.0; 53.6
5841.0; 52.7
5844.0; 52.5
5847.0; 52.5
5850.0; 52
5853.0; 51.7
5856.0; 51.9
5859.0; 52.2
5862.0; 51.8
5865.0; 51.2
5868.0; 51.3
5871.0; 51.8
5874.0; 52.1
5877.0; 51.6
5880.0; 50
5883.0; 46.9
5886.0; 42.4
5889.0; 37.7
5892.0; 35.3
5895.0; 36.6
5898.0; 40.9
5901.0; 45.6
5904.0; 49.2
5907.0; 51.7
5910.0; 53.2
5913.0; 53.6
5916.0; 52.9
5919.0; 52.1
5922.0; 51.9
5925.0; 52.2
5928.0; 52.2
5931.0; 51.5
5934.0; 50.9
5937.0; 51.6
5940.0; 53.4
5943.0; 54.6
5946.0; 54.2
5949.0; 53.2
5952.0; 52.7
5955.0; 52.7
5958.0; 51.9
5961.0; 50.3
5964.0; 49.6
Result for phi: 1.0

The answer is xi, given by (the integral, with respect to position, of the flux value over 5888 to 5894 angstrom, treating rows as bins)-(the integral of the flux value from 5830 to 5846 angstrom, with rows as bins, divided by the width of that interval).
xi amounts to 164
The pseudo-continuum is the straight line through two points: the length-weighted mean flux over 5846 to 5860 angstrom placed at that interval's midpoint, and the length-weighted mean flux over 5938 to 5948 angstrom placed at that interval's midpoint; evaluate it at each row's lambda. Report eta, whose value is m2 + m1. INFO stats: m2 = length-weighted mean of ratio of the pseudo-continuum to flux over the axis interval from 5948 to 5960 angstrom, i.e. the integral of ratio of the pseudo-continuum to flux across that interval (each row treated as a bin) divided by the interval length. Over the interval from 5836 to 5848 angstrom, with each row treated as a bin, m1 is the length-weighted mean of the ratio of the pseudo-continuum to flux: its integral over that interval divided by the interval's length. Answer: 2.01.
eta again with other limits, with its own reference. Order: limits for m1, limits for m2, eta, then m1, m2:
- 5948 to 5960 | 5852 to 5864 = 2.04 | 1.03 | 1.01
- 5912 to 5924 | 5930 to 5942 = 2.05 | 1.02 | 1.03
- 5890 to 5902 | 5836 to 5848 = 2.34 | 1.36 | 0.98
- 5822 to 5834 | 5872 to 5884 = 1.97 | 0.93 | 1.05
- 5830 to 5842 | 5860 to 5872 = 1.96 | 0.95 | 1.01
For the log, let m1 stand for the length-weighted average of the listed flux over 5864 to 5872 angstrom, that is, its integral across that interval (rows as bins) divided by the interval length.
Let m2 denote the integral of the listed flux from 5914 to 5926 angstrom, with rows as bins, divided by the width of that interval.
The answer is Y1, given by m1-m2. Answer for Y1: -1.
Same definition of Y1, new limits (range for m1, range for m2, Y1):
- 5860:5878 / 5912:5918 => -1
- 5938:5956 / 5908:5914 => 0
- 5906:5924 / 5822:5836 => -3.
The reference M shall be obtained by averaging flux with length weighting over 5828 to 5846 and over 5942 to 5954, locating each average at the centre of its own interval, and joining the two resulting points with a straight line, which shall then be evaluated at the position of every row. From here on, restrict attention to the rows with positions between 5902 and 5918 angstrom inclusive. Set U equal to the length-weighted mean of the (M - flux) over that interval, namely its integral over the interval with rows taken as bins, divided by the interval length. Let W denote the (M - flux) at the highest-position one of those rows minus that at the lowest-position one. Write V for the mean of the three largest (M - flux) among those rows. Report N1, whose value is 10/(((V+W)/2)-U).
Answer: -4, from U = 1.9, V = 2.5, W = -3.8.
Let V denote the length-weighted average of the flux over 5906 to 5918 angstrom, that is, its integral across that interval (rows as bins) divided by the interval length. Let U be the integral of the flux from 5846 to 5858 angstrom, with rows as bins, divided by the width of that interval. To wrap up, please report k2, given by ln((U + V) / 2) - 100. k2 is -96.0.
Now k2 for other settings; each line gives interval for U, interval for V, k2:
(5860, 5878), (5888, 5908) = -96.2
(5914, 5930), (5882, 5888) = -96.1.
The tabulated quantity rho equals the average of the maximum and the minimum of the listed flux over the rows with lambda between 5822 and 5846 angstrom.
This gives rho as 54.2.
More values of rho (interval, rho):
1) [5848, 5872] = 51.7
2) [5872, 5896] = 43.7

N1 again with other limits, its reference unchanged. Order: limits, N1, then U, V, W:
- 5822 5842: 5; -0.6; 0.4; 2.3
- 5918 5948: -9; 1.2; 2.3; -2.2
